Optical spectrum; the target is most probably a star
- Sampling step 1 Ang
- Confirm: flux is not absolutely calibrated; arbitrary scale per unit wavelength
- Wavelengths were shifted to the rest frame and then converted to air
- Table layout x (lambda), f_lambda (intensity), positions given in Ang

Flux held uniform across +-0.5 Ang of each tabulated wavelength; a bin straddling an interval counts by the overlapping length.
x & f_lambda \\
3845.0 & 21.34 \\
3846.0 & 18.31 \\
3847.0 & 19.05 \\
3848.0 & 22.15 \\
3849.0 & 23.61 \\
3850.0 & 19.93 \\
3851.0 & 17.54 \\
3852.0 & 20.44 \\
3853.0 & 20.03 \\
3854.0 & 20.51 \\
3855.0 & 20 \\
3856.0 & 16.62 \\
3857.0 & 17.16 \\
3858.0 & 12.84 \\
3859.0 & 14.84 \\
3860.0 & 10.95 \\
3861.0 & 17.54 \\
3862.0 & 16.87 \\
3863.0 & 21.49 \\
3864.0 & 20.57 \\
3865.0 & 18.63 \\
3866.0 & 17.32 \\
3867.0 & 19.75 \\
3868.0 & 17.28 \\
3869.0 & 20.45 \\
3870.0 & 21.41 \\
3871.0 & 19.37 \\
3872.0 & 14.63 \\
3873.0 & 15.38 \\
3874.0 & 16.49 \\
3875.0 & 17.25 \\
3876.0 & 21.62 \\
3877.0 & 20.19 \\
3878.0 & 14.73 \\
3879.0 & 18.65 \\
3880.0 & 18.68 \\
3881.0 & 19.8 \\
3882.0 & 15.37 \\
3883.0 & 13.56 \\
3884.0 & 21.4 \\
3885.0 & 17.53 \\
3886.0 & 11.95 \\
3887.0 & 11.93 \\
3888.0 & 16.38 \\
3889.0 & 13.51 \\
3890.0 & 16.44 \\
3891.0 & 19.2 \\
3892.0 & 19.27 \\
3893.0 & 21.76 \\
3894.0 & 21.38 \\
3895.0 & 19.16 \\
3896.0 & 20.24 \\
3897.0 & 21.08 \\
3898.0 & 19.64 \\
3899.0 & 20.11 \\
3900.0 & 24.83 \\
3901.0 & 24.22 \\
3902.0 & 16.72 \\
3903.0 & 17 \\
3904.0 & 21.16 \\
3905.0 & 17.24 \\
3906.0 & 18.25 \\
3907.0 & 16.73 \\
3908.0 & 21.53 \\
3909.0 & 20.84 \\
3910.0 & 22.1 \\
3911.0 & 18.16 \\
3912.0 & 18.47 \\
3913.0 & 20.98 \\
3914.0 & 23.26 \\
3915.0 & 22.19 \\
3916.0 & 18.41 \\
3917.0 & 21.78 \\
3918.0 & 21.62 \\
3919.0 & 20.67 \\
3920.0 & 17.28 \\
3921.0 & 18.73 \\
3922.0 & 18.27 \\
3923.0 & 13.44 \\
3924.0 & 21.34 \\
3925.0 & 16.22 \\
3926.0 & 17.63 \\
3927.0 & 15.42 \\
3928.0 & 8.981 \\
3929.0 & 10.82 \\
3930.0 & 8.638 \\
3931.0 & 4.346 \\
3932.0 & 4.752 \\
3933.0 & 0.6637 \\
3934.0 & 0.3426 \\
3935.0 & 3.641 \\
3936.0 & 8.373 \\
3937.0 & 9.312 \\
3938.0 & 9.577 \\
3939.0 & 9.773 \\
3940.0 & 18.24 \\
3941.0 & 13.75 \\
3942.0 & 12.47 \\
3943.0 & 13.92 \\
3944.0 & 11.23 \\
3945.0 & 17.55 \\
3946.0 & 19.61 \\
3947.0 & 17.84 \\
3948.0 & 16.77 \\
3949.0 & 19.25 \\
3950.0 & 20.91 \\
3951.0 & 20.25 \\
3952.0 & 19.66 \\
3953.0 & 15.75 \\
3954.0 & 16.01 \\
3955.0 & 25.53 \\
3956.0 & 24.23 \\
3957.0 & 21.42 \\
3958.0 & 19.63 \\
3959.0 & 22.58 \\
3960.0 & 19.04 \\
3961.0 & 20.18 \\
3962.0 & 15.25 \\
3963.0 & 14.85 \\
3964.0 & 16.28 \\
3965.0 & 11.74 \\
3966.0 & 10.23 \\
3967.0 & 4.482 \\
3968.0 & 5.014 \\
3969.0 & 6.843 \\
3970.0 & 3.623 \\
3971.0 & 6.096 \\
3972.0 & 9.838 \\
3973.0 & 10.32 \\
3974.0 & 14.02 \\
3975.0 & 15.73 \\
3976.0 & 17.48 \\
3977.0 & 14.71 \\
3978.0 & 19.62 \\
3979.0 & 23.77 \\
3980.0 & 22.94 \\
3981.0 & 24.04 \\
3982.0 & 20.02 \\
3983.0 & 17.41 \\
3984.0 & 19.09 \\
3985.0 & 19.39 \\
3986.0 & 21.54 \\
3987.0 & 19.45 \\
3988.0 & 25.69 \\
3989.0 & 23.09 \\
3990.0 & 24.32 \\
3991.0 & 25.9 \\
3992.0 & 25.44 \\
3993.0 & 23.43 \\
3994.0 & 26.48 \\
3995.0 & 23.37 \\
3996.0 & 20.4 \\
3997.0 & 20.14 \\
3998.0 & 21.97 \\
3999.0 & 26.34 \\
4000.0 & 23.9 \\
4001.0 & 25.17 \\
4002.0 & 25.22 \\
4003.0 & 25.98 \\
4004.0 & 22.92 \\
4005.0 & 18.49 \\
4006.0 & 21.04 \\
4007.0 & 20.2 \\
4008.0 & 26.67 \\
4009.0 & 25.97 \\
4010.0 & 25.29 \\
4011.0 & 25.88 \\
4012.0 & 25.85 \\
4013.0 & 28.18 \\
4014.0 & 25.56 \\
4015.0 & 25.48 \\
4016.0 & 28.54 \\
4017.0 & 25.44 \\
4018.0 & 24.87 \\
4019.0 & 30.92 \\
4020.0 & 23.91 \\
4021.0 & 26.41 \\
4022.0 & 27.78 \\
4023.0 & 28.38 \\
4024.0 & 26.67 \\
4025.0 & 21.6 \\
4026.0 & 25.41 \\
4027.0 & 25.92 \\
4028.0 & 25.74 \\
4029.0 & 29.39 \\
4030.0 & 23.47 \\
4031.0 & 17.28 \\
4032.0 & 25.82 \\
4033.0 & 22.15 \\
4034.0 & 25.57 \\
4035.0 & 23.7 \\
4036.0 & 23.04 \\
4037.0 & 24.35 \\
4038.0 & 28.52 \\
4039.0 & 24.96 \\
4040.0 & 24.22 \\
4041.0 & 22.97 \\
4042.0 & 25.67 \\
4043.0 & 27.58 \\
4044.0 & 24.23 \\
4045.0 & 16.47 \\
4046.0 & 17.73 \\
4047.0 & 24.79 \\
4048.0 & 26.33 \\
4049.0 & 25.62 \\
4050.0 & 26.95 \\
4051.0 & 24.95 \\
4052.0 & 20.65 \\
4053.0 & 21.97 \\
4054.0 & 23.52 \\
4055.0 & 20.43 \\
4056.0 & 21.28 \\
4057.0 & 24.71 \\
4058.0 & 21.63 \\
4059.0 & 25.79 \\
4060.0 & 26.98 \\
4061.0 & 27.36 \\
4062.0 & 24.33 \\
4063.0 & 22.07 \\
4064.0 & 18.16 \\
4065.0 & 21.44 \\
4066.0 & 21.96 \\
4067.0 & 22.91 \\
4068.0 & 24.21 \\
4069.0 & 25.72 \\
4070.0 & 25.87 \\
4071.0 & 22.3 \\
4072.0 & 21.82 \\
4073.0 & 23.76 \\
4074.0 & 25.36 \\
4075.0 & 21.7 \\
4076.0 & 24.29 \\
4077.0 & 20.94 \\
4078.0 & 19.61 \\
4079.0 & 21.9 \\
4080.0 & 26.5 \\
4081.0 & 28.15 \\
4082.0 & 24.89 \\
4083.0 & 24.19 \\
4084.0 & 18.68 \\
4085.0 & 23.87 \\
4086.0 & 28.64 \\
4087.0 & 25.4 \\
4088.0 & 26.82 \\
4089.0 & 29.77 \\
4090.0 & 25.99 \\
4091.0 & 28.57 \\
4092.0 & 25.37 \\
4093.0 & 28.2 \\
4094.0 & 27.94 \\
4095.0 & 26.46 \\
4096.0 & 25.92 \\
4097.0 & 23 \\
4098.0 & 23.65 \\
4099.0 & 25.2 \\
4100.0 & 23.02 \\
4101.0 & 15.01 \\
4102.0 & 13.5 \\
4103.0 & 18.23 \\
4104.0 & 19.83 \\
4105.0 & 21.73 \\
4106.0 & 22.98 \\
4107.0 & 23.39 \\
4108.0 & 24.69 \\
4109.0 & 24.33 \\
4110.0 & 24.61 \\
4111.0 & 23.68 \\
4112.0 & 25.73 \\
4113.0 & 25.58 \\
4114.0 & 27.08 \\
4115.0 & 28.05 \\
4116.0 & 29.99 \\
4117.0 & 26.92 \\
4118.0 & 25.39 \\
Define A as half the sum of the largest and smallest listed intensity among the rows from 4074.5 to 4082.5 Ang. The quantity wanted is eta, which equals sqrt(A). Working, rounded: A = 24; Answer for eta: 4.9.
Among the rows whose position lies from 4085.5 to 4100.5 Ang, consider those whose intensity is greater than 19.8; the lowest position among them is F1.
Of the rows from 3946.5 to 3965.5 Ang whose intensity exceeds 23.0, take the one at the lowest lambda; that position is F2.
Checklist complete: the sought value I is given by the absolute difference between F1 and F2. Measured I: 131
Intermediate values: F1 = 4086.0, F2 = 3955.0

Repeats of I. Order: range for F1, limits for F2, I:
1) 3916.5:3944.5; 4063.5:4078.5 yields 151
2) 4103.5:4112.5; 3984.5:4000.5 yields 116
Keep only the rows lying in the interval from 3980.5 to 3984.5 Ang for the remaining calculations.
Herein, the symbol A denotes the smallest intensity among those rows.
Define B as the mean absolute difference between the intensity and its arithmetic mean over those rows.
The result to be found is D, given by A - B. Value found 15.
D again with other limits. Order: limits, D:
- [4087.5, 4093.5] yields 24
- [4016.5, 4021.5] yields 22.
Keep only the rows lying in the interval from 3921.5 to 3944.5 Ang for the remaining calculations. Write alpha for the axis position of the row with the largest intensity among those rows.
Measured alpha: 3924.0 Ang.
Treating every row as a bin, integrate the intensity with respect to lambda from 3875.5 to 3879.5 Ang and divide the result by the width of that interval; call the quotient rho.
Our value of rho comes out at 18.8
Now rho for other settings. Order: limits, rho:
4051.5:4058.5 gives 22.0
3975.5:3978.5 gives 17.3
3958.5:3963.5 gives 18.4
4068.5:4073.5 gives 23.9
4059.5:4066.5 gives 23.2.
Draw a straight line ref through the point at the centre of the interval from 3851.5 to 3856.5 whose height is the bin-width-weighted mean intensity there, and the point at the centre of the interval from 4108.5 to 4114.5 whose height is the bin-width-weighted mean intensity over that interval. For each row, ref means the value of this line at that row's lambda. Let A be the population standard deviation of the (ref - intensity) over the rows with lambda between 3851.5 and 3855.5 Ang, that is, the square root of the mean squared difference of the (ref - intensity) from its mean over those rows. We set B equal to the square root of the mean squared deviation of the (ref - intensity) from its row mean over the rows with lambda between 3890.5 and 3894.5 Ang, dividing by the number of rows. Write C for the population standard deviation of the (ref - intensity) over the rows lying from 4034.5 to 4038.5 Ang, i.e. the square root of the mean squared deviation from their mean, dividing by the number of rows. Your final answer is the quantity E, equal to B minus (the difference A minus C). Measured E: 3.0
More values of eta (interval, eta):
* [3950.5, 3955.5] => 4.5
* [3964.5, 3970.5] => 2.8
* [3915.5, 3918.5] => 4.5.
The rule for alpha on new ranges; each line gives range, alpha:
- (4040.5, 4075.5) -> 4043.0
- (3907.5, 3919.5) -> 3914.0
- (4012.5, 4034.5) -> 4019.0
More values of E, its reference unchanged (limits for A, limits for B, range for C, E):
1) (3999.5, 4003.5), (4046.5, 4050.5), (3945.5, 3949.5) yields 1.2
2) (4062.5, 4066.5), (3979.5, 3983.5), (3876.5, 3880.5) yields 3.0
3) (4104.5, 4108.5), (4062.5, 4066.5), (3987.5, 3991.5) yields 1.7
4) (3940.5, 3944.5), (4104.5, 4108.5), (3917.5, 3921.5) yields 1.6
